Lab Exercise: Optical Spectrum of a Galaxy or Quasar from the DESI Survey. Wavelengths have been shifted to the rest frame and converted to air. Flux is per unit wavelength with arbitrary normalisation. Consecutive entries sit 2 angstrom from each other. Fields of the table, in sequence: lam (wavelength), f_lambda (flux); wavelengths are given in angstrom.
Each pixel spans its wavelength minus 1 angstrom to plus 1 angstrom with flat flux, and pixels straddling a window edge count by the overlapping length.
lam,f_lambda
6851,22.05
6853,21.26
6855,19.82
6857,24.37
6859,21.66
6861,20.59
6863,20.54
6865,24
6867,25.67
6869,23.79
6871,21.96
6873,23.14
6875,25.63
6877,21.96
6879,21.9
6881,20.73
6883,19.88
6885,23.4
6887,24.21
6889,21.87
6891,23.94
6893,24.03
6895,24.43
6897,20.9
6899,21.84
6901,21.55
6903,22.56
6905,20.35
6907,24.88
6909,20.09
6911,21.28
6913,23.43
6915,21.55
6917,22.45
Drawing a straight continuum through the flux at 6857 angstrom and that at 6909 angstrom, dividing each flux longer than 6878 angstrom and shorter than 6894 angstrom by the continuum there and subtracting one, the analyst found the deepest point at 6883 angstrom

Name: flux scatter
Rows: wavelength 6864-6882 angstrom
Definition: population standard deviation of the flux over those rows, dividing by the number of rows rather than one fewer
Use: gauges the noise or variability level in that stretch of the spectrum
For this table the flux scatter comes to 1.63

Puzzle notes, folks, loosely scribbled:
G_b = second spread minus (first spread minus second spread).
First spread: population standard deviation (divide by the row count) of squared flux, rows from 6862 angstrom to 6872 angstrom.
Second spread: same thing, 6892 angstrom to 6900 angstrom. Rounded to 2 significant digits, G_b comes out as 52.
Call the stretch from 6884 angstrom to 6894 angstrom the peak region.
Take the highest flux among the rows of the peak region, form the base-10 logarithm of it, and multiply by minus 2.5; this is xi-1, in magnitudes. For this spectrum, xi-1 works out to -3.46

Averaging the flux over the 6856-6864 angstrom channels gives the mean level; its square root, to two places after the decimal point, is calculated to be 4.67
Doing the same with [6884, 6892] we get 4.83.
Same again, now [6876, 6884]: 4.60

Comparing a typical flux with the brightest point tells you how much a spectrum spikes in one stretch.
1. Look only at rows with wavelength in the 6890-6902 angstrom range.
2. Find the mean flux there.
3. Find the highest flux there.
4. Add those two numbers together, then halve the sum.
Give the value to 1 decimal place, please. 23.6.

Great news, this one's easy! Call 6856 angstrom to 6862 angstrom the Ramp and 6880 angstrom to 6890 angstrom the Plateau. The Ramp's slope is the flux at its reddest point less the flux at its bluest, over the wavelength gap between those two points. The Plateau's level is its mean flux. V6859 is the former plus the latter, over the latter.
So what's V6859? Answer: 0.96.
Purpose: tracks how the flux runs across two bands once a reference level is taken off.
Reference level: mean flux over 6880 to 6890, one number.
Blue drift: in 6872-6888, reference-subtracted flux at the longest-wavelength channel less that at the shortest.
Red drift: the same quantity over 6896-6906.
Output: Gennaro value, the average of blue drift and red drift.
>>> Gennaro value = 0.3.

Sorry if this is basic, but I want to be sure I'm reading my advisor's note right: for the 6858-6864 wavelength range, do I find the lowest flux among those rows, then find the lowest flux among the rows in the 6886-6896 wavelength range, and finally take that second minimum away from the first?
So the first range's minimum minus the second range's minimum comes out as -1.3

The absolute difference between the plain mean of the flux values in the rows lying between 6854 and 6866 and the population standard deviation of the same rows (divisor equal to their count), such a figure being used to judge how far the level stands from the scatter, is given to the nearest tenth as 20.1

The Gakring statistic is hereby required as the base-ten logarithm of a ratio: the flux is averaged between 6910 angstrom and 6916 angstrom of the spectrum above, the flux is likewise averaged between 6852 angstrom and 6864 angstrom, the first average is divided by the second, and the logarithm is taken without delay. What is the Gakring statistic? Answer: 0.014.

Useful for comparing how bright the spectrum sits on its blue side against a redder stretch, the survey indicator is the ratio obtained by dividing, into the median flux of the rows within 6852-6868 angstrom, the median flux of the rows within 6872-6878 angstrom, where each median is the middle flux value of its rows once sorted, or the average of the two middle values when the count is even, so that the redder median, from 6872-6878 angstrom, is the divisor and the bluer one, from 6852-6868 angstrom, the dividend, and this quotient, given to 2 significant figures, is 0.93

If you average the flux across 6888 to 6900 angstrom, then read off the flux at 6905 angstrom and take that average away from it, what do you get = -2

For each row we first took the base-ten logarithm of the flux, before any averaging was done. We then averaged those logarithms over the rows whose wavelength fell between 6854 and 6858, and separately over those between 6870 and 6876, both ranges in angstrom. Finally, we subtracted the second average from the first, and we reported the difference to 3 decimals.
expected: -0.030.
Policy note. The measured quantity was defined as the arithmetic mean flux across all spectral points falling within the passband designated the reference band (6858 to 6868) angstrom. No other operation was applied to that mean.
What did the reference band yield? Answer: 22.5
